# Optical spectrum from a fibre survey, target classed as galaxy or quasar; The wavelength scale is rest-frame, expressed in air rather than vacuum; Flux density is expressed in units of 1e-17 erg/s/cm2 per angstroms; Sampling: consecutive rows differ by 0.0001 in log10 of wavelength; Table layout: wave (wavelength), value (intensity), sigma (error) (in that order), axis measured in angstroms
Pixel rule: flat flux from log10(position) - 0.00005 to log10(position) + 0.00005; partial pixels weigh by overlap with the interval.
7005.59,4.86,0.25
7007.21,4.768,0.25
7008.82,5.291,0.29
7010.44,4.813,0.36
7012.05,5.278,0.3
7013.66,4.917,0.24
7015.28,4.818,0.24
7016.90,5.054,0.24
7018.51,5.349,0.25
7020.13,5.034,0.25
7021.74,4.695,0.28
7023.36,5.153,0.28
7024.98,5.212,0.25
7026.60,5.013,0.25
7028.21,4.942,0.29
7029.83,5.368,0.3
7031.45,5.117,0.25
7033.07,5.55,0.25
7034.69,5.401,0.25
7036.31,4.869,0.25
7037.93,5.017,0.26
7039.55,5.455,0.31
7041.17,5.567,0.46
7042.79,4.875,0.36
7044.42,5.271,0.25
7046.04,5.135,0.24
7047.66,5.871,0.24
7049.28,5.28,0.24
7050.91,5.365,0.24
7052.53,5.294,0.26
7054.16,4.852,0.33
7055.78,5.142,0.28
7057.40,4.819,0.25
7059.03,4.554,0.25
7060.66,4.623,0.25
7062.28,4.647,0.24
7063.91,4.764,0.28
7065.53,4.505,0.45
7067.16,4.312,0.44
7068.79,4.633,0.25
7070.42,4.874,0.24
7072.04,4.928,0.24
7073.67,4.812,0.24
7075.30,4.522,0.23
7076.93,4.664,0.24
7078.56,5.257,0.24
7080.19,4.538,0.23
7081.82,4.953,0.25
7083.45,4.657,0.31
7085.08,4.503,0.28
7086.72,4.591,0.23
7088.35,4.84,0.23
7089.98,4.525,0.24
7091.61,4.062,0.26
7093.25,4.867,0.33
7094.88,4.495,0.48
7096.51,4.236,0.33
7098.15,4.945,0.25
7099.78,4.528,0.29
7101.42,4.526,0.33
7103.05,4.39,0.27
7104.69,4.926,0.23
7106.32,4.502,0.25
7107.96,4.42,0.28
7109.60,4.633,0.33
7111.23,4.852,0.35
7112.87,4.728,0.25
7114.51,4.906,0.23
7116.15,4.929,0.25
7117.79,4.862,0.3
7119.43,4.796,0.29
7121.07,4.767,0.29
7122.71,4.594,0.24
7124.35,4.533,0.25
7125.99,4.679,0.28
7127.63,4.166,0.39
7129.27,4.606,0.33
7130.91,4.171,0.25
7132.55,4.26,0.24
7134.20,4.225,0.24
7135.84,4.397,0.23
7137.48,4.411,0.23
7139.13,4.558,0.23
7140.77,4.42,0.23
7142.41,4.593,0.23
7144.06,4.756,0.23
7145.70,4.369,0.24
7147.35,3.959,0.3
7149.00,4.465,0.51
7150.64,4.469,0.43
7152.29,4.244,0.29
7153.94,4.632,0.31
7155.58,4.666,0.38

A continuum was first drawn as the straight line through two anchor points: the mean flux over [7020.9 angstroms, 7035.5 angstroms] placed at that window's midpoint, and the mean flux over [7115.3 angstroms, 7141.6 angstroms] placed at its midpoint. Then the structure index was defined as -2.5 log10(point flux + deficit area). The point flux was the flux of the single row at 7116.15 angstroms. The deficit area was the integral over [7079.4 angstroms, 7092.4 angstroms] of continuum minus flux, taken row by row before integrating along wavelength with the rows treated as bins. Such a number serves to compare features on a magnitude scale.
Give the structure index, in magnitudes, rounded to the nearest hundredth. -2.21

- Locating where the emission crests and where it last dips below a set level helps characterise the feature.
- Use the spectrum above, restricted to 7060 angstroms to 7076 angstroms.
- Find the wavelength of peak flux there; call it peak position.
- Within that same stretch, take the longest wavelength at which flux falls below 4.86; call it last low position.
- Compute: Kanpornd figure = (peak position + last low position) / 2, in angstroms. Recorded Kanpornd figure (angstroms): 7073.7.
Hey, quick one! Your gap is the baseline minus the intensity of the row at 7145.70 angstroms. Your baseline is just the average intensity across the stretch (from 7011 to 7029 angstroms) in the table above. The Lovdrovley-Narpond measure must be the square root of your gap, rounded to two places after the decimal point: 0.82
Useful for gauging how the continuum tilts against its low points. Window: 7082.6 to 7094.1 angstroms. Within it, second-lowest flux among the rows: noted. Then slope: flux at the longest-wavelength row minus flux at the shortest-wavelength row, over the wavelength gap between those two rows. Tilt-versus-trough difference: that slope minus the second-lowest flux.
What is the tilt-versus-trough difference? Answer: -4.48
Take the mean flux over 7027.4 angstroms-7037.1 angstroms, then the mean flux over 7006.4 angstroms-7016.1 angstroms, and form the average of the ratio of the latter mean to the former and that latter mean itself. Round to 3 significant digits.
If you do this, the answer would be 2.97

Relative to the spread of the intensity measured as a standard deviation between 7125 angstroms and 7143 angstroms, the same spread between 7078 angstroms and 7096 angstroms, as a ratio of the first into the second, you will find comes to 1.7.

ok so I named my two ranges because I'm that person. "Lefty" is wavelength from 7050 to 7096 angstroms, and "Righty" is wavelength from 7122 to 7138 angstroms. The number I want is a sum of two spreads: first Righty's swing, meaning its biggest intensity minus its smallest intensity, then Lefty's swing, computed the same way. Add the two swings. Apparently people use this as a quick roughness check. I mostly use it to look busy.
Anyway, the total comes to 1.8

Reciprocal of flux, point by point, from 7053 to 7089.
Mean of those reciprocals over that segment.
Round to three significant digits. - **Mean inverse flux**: 0.212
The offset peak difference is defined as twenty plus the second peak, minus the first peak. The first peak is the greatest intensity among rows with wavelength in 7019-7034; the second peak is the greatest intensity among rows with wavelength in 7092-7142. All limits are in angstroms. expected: 19.4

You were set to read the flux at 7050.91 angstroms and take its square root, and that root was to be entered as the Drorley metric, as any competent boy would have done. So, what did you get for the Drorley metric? 2.32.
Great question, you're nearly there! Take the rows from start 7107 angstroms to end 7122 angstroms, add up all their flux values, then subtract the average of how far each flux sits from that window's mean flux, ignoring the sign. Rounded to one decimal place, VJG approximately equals 42.8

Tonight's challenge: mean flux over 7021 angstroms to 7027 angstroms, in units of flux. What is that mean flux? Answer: 5.02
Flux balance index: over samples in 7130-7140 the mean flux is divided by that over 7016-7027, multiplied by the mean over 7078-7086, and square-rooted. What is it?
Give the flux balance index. 2.02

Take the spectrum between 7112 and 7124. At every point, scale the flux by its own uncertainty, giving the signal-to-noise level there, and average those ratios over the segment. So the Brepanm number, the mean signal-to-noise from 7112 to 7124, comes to 18.3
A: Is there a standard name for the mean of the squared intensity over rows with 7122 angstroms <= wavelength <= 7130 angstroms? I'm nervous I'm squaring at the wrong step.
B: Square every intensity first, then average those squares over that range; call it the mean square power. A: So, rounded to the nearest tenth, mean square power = 20.4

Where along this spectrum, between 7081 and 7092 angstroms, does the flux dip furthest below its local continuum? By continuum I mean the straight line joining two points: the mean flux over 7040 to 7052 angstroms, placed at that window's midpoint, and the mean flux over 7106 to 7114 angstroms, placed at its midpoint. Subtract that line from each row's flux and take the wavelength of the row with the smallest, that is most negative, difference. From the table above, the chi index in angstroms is 7091.61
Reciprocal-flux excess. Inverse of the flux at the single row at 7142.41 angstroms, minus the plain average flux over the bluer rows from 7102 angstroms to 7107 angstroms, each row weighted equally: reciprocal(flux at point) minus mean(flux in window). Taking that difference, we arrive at -4.39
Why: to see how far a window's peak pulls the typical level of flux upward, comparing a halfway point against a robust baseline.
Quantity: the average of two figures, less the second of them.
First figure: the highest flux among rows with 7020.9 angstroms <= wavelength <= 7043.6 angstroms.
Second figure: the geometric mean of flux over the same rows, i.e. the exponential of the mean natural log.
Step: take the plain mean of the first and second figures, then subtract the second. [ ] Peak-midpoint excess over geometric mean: 0.21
